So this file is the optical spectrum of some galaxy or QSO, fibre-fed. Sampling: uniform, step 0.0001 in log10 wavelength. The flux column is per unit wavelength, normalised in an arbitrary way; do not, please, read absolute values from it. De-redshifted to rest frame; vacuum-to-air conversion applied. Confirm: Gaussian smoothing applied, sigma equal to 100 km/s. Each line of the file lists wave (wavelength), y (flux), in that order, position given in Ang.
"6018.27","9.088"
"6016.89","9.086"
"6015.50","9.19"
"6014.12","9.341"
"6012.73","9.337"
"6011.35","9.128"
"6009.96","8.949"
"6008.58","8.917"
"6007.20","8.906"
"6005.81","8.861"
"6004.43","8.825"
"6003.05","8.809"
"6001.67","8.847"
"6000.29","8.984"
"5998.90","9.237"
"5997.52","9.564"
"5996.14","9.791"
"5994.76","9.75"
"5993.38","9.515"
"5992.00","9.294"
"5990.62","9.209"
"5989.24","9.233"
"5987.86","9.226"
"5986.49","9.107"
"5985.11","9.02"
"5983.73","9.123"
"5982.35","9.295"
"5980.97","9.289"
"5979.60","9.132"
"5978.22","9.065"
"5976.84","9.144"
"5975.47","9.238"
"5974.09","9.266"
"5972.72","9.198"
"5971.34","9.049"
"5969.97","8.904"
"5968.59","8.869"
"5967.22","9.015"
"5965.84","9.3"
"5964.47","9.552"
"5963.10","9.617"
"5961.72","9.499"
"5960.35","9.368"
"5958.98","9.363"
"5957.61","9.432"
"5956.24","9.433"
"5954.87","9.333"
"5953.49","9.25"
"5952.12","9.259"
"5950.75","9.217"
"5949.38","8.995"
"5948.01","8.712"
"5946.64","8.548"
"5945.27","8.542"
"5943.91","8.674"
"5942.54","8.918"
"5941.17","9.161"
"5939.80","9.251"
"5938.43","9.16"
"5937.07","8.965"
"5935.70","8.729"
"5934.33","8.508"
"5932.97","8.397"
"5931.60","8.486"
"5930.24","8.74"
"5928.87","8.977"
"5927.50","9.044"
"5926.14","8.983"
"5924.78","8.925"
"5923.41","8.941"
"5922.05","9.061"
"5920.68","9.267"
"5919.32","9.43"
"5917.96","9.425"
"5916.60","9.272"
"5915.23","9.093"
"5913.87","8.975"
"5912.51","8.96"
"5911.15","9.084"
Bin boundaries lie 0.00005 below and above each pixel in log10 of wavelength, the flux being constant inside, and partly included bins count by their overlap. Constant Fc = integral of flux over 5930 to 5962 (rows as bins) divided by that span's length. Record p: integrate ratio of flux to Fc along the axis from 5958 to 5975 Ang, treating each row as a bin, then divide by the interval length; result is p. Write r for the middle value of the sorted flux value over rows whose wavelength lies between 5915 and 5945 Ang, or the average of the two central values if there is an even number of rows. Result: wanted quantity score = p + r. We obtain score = 10.0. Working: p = 1.03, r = 8.98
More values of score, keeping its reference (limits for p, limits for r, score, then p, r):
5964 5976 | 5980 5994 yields 10.2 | 1.02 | 9.23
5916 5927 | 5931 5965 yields 10.2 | 1.02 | 9.16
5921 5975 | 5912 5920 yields 10.2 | 1.01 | 9.18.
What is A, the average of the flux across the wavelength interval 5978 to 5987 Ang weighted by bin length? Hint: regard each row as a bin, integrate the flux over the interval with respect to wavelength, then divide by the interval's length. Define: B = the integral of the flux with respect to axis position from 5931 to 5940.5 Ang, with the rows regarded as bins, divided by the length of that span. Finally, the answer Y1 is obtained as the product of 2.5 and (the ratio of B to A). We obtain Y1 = 2.40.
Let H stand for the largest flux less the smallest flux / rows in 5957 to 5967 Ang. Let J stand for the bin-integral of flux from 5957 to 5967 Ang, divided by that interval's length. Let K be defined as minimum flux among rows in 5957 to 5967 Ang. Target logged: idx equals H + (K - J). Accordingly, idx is 0.19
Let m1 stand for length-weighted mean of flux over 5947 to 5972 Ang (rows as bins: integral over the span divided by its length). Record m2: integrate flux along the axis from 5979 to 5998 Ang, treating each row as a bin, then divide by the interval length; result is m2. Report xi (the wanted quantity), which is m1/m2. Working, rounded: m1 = 9.2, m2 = 9.33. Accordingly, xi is 0.99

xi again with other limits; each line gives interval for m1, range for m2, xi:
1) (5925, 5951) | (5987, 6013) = 0.96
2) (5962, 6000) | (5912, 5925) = 1.01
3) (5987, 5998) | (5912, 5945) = 1.05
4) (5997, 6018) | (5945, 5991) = 0.99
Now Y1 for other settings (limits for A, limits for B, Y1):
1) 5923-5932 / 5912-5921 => 2.59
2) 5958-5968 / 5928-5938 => 2.32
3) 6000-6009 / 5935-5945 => 2.52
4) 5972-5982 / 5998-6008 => 2.43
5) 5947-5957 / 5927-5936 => 2.37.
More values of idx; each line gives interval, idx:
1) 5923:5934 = 0.24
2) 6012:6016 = 0.04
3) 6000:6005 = 0.12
